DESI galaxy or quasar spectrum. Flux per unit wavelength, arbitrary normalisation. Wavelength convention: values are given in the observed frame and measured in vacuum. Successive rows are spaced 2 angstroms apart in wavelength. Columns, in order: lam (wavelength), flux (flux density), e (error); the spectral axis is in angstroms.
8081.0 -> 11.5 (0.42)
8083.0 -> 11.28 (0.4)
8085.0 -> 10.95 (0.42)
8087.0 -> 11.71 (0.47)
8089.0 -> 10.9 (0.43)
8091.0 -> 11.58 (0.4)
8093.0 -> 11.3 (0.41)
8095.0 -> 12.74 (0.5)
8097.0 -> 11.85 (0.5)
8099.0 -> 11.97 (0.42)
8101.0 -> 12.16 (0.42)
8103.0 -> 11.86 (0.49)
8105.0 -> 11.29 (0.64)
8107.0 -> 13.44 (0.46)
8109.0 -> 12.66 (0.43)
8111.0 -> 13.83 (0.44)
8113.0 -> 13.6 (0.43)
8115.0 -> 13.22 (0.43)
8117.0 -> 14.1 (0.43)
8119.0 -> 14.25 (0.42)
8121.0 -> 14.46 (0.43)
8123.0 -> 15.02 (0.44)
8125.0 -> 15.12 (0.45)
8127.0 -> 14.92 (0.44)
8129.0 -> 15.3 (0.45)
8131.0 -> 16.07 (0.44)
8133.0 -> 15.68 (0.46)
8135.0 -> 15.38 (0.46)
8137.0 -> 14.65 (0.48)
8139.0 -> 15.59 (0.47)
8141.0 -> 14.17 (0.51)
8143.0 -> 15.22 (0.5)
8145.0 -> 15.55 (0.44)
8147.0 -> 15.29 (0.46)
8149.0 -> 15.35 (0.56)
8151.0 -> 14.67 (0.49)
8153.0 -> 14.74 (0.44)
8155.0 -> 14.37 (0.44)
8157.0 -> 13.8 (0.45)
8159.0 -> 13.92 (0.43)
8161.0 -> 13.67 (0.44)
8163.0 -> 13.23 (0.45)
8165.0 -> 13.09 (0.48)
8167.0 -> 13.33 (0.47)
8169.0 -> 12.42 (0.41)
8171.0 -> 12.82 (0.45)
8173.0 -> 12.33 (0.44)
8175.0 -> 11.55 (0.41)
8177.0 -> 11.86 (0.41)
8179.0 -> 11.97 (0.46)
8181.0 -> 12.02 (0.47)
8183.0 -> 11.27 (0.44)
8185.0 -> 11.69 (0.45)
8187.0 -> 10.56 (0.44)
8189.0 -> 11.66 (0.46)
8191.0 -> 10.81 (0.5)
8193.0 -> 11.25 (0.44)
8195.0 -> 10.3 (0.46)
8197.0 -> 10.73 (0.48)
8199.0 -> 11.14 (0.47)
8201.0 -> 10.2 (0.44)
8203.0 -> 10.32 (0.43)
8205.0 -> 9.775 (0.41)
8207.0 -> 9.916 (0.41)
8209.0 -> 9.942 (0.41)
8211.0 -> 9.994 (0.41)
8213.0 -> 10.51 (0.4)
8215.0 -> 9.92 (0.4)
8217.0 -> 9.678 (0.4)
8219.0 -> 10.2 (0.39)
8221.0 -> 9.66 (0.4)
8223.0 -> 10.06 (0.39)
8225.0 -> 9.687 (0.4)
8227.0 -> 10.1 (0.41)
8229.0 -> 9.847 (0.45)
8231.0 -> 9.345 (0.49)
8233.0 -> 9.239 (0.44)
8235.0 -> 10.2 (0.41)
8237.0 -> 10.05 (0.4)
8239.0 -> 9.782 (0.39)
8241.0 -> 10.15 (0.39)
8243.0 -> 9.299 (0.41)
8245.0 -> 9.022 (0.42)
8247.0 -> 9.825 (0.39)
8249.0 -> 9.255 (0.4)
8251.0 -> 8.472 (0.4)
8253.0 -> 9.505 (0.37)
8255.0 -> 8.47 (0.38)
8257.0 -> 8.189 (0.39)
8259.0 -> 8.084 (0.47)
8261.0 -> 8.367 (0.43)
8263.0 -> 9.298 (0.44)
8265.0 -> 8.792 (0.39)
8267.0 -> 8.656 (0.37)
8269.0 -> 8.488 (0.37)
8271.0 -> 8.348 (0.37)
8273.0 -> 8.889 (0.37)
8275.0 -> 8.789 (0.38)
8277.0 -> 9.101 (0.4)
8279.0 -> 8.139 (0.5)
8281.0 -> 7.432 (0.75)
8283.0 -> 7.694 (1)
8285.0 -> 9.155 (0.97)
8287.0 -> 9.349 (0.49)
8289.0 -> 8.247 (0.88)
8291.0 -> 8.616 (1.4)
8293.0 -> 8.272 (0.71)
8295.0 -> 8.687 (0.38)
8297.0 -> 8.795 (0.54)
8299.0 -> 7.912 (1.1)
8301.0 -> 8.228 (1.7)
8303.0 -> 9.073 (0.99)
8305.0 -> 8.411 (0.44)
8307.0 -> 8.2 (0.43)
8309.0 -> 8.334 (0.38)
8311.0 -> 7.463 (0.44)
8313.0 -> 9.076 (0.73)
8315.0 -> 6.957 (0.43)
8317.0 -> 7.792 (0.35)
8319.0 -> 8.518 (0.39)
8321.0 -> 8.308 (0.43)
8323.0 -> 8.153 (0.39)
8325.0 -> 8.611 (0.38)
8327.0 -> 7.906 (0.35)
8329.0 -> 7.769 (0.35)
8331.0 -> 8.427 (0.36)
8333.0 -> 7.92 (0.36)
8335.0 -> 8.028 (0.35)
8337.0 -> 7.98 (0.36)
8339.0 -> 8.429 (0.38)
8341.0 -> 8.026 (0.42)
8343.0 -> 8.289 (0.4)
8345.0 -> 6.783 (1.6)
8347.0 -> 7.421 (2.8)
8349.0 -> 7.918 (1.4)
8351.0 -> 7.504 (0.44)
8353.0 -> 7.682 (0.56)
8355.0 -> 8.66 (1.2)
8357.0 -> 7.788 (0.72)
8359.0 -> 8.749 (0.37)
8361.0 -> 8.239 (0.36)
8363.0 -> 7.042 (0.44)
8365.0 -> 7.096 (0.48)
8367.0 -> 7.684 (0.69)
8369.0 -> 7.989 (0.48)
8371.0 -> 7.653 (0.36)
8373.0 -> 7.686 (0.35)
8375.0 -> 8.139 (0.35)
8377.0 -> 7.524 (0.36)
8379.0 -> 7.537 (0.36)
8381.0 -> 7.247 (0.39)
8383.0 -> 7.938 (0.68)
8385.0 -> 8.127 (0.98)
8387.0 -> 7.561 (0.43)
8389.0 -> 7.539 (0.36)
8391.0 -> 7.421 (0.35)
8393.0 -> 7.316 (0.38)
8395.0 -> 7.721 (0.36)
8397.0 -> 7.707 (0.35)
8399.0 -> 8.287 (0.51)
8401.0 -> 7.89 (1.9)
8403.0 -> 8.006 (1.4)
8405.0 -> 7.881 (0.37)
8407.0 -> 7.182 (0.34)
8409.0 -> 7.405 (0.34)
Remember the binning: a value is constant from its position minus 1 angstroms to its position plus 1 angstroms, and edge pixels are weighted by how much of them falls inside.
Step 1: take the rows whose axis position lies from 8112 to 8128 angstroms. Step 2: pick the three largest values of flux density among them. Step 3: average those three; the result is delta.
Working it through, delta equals 15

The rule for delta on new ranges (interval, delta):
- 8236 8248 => 10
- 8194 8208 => 11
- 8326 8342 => 8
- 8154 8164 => 14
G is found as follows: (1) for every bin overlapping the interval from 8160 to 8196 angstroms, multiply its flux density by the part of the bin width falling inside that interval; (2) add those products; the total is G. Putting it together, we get 432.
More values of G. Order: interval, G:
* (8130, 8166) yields 529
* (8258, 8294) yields 307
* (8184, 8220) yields 377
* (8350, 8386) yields 281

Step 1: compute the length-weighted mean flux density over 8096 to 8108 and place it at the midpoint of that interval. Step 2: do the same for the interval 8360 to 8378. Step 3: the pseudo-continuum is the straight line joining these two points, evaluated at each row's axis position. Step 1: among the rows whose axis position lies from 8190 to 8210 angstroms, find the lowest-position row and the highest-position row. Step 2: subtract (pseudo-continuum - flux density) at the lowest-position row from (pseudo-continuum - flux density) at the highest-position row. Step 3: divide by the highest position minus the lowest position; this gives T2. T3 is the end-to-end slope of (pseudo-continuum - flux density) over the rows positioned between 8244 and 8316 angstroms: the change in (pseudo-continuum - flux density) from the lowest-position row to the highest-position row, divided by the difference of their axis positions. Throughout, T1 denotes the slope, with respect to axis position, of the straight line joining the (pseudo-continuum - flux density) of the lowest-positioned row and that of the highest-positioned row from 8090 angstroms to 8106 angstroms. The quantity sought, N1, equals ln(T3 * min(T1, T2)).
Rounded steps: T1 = 0.004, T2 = 0.03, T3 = 0.01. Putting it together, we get -9.8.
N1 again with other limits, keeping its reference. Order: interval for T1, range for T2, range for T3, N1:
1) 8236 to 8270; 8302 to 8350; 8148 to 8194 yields -7.3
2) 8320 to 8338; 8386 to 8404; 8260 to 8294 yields -7.4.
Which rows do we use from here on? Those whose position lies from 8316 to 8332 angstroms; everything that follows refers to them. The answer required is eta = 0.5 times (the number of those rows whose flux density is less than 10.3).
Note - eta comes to 4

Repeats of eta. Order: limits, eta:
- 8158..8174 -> 0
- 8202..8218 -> 3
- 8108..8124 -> 0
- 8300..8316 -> 4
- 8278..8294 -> 4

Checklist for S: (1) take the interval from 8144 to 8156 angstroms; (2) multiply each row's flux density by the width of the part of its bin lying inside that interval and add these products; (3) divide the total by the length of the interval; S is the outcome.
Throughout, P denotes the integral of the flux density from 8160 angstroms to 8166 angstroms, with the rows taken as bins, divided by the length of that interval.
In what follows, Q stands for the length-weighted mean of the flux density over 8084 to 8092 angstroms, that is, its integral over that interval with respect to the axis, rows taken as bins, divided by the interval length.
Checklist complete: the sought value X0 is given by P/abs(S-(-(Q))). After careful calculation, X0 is 0.51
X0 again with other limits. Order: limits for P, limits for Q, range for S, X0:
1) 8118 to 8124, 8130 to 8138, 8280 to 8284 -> 0.63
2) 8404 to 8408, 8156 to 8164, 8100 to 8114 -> 0.29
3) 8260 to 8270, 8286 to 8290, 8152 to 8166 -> 0.39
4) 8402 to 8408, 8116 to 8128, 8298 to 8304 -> 0.33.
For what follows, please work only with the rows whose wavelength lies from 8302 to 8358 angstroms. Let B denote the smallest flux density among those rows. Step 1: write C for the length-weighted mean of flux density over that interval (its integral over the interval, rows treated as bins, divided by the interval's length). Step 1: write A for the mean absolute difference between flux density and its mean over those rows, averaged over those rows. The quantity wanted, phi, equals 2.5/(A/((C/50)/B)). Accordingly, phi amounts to 0.143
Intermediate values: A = 0.42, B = 6.783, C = 8.1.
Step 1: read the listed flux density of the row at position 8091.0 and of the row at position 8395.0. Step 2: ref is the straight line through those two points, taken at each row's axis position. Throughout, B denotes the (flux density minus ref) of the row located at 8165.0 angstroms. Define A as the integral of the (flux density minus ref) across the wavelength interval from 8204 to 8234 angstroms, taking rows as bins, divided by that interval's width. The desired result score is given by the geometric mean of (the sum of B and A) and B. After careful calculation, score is 2.4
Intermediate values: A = -0.10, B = 2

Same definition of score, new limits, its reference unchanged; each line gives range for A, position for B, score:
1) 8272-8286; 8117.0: 2.5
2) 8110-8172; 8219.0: 1.0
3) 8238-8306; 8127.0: 3.5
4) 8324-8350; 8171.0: 2.0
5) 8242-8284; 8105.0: 0.3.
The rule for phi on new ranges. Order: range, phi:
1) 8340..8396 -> 0.163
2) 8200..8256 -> 0.149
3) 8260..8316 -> 0.133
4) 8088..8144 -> 0.046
